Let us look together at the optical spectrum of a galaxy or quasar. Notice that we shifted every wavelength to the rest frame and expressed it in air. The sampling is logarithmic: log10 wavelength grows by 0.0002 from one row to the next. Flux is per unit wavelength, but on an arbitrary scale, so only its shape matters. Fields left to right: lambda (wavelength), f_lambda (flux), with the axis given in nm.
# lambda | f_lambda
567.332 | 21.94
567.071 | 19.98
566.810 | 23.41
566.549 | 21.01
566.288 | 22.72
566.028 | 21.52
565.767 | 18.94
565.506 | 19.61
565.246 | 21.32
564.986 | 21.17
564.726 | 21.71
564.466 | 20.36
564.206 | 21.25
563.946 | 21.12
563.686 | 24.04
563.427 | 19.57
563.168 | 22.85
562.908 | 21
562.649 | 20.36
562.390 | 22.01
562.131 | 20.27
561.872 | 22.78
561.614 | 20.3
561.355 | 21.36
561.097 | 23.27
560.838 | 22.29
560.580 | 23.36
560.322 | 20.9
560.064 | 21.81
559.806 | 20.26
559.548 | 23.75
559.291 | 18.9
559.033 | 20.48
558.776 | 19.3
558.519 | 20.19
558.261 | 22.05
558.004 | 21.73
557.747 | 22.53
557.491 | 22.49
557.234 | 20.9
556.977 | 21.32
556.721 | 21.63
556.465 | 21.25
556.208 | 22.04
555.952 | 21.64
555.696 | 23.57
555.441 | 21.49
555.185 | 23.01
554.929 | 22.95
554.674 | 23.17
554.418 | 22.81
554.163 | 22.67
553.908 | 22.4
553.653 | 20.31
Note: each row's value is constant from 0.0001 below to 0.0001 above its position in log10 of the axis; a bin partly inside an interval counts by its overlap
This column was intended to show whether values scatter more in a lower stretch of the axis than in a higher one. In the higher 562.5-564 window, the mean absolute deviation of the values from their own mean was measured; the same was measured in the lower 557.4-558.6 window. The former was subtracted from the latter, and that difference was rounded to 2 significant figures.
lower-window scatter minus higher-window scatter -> -0.63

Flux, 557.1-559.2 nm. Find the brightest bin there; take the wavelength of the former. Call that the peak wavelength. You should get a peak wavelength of 557.747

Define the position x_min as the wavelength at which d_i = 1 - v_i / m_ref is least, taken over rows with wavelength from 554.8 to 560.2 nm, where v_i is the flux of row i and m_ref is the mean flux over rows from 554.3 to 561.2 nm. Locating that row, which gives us 559.548 nm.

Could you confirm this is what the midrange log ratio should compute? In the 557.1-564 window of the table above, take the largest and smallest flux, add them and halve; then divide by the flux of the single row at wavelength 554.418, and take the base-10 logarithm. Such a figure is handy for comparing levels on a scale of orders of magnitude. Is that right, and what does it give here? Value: -0.03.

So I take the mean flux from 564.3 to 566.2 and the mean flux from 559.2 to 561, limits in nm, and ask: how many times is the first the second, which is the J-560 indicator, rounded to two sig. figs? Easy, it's 0.96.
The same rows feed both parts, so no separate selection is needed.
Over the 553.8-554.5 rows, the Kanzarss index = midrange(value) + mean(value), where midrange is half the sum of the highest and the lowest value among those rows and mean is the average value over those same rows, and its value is 45.2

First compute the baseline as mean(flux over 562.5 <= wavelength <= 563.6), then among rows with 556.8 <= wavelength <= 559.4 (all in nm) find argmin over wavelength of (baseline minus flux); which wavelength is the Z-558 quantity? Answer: 557.747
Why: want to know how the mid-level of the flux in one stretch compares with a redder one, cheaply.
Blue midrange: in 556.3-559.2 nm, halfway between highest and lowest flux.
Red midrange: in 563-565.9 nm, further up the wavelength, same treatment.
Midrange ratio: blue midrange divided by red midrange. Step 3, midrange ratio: 0.97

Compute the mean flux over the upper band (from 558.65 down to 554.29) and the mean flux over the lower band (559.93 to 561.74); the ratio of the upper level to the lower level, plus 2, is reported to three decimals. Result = 3.007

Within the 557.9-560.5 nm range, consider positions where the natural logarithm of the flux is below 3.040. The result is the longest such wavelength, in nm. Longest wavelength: 560.322 nm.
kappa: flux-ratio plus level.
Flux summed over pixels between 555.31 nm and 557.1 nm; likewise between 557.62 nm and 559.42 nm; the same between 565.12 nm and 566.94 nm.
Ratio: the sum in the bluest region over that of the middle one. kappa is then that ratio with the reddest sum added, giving 150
